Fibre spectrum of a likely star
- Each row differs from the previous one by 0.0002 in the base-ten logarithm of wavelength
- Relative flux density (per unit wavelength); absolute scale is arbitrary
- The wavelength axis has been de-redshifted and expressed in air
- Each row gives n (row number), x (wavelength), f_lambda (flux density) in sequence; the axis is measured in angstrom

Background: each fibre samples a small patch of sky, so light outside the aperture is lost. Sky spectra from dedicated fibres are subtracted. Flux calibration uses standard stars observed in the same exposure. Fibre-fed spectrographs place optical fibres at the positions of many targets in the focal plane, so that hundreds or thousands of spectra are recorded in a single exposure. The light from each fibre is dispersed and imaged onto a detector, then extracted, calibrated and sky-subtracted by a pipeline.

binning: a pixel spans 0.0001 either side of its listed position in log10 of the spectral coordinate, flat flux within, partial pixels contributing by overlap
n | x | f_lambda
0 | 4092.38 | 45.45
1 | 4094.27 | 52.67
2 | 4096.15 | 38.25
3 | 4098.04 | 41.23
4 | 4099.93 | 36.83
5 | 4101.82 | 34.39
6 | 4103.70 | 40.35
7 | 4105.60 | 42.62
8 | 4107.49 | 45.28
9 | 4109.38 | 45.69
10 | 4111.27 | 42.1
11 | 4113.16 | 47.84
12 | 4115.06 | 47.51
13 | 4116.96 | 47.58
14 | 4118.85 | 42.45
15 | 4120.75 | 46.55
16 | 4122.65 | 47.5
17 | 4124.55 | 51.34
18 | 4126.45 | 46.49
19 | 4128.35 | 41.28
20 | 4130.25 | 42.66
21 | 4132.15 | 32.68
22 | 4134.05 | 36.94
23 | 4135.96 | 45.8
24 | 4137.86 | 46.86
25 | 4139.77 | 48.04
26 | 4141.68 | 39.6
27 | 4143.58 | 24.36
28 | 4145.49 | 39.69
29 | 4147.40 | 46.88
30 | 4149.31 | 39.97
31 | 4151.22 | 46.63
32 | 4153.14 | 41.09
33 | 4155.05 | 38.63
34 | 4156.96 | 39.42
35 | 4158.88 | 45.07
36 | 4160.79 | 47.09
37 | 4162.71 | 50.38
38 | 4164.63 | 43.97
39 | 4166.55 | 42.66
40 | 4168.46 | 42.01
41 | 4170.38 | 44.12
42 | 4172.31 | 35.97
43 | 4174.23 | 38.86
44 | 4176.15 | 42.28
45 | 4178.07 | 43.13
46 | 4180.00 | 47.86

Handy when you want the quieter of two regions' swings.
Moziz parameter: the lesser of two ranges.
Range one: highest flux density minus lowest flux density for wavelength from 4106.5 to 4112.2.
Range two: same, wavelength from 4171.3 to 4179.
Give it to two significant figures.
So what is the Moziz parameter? 3.6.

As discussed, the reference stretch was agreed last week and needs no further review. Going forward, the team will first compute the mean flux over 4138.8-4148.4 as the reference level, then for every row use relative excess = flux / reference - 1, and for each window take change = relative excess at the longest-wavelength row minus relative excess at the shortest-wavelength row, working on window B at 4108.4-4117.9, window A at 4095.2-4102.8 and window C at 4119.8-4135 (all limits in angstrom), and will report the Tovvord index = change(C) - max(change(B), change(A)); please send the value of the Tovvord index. -0.29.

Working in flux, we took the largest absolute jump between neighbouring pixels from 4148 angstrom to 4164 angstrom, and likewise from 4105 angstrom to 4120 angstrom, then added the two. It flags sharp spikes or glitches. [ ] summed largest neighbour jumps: 12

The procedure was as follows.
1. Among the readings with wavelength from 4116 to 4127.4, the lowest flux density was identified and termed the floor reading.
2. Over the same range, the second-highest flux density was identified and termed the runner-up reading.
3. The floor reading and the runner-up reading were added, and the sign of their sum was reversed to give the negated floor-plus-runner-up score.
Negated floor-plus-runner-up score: -90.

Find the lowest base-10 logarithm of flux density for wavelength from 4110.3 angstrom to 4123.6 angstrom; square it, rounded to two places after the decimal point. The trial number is 2.64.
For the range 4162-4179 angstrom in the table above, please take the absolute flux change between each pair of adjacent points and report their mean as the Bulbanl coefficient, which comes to 3.2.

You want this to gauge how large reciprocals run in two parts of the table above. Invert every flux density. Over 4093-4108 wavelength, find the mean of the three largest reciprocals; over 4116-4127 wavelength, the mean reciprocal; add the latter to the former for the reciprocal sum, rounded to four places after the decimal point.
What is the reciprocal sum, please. 0.0488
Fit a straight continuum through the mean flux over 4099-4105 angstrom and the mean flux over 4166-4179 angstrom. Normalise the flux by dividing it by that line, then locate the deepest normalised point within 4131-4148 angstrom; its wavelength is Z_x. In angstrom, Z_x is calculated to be 4143.58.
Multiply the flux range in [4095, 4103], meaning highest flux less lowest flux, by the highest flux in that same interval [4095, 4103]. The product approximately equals 282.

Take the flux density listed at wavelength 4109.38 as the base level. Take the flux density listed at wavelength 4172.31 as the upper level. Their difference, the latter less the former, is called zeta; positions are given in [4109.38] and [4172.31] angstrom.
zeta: -10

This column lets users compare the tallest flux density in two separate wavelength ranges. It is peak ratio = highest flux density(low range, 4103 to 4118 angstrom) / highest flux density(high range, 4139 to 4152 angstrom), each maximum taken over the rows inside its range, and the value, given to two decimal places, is 1.00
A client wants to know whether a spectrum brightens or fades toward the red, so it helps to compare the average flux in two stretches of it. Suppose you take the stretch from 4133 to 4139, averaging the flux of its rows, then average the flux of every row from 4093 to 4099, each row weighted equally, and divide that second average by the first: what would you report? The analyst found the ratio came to 1.02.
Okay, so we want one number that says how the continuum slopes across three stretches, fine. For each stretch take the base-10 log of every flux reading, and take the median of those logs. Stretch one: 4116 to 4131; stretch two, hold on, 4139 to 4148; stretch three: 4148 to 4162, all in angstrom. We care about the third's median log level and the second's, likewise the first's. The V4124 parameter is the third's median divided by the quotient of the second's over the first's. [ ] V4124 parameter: 1.68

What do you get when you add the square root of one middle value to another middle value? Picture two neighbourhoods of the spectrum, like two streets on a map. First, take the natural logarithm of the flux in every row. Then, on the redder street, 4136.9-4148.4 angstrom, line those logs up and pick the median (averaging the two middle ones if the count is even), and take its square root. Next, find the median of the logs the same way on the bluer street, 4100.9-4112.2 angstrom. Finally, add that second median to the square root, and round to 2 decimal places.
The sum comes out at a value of 5.69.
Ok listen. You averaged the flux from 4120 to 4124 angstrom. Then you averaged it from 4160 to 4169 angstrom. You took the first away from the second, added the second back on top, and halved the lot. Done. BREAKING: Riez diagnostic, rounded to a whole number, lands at 22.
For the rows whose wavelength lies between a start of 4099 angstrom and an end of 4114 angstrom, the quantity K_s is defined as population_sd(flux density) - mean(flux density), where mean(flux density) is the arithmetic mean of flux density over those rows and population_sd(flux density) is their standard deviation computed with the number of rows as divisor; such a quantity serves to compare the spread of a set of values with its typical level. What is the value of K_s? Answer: -37.6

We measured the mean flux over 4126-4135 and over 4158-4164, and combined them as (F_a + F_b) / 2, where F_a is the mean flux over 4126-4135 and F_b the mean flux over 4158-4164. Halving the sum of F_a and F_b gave 44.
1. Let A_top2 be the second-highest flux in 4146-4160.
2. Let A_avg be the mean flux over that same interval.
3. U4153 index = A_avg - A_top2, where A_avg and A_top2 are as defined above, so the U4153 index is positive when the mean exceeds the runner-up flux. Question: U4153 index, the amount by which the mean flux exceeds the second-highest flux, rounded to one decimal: -4.1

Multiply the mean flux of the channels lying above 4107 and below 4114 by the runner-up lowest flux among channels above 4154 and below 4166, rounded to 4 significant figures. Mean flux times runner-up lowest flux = 1783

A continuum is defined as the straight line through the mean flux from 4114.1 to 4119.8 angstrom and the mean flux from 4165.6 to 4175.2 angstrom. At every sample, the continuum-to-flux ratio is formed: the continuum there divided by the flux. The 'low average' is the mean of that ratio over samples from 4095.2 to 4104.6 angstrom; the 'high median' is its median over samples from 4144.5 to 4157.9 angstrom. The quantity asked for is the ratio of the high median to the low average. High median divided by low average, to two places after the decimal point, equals 0.85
